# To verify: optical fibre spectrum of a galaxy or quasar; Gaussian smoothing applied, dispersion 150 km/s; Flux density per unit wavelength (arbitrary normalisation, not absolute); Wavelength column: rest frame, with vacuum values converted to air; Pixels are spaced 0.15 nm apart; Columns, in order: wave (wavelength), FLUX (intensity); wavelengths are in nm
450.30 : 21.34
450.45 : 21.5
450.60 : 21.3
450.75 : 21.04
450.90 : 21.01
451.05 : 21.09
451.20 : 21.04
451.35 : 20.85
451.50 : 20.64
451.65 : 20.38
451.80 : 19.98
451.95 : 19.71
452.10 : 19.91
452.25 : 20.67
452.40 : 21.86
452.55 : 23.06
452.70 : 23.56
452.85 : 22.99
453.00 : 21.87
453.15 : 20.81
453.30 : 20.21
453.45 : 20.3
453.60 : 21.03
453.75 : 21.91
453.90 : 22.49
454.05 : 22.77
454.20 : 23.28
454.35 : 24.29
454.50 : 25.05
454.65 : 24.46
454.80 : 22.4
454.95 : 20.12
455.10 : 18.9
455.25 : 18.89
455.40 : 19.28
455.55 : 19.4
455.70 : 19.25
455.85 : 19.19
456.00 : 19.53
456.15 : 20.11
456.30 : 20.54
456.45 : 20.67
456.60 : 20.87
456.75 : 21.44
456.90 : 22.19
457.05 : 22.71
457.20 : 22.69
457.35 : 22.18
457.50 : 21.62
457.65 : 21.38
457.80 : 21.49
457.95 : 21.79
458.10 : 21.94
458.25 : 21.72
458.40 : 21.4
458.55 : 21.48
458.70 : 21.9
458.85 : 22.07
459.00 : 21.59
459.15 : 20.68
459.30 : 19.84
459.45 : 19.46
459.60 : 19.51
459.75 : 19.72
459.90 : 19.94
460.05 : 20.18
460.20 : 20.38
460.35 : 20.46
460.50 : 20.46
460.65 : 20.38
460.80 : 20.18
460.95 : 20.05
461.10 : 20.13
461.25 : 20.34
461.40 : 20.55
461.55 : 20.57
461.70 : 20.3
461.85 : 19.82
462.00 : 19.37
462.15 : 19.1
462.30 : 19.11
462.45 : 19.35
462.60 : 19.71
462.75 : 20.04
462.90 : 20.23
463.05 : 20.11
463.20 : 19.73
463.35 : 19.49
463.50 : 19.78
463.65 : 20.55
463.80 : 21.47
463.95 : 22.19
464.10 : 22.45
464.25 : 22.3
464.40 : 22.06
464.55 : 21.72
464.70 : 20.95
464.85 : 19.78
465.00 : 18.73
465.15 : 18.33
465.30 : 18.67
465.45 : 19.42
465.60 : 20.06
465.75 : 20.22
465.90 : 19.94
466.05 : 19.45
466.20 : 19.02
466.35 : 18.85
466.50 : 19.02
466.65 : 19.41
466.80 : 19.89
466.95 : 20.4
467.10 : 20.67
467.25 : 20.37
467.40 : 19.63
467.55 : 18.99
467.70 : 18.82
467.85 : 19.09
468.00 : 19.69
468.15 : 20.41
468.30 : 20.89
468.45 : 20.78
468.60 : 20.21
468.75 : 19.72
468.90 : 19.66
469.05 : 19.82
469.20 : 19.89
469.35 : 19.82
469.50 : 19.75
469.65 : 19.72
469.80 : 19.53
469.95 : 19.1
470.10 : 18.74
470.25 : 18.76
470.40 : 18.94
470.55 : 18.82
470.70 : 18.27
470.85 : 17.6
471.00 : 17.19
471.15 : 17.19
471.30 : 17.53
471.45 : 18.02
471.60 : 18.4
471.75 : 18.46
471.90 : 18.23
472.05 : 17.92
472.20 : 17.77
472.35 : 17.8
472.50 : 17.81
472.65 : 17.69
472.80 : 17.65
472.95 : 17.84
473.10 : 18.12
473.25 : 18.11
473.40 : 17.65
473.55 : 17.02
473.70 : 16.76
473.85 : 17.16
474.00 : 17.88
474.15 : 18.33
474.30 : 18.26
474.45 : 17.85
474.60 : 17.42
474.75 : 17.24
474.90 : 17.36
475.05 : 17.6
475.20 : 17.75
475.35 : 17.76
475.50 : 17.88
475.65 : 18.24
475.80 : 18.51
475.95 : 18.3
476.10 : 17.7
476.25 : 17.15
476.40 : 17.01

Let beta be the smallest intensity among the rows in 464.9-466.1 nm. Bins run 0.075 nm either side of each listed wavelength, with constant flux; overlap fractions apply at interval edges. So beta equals 18.33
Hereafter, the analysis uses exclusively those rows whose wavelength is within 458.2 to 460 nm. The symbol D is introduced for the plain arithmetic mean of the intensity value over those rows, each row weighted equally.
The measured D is 20.8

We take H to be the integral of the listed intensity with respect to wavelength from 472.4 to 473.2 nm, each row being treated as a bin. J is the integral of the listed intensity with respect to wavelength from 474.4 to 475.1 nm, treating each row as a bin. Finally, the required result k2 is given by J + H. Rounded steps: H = 14.3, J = 12.2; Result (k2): 26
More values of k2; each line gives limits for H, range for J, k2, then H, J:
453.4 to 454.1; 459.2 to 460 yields 31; 15.2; 15.8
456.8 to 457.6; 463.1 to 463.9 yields 34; 17.8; 16.2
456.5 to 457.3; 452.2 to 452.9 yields 33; 17.6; 15.7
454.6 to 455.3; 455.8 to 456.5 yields 29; 14.6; 14.0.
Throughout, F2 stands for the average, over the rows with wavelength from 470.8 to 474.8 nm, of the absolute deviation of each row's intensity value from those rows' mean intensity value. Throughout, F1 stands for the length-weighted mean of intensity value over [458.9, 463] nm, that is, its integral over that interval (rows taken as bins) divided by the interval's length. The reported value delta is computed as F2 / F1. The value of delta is 0.018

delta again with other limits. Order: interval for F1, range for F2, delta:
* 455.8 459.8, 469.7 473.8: 0.025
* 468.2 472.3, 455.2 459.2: 0.051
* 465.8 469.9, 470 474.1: 0.022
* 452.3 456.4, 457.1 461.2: 0.039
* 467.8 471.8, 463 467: 0.050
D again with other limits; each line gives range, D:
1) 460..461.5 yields 20.3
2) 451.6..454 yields 21.3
